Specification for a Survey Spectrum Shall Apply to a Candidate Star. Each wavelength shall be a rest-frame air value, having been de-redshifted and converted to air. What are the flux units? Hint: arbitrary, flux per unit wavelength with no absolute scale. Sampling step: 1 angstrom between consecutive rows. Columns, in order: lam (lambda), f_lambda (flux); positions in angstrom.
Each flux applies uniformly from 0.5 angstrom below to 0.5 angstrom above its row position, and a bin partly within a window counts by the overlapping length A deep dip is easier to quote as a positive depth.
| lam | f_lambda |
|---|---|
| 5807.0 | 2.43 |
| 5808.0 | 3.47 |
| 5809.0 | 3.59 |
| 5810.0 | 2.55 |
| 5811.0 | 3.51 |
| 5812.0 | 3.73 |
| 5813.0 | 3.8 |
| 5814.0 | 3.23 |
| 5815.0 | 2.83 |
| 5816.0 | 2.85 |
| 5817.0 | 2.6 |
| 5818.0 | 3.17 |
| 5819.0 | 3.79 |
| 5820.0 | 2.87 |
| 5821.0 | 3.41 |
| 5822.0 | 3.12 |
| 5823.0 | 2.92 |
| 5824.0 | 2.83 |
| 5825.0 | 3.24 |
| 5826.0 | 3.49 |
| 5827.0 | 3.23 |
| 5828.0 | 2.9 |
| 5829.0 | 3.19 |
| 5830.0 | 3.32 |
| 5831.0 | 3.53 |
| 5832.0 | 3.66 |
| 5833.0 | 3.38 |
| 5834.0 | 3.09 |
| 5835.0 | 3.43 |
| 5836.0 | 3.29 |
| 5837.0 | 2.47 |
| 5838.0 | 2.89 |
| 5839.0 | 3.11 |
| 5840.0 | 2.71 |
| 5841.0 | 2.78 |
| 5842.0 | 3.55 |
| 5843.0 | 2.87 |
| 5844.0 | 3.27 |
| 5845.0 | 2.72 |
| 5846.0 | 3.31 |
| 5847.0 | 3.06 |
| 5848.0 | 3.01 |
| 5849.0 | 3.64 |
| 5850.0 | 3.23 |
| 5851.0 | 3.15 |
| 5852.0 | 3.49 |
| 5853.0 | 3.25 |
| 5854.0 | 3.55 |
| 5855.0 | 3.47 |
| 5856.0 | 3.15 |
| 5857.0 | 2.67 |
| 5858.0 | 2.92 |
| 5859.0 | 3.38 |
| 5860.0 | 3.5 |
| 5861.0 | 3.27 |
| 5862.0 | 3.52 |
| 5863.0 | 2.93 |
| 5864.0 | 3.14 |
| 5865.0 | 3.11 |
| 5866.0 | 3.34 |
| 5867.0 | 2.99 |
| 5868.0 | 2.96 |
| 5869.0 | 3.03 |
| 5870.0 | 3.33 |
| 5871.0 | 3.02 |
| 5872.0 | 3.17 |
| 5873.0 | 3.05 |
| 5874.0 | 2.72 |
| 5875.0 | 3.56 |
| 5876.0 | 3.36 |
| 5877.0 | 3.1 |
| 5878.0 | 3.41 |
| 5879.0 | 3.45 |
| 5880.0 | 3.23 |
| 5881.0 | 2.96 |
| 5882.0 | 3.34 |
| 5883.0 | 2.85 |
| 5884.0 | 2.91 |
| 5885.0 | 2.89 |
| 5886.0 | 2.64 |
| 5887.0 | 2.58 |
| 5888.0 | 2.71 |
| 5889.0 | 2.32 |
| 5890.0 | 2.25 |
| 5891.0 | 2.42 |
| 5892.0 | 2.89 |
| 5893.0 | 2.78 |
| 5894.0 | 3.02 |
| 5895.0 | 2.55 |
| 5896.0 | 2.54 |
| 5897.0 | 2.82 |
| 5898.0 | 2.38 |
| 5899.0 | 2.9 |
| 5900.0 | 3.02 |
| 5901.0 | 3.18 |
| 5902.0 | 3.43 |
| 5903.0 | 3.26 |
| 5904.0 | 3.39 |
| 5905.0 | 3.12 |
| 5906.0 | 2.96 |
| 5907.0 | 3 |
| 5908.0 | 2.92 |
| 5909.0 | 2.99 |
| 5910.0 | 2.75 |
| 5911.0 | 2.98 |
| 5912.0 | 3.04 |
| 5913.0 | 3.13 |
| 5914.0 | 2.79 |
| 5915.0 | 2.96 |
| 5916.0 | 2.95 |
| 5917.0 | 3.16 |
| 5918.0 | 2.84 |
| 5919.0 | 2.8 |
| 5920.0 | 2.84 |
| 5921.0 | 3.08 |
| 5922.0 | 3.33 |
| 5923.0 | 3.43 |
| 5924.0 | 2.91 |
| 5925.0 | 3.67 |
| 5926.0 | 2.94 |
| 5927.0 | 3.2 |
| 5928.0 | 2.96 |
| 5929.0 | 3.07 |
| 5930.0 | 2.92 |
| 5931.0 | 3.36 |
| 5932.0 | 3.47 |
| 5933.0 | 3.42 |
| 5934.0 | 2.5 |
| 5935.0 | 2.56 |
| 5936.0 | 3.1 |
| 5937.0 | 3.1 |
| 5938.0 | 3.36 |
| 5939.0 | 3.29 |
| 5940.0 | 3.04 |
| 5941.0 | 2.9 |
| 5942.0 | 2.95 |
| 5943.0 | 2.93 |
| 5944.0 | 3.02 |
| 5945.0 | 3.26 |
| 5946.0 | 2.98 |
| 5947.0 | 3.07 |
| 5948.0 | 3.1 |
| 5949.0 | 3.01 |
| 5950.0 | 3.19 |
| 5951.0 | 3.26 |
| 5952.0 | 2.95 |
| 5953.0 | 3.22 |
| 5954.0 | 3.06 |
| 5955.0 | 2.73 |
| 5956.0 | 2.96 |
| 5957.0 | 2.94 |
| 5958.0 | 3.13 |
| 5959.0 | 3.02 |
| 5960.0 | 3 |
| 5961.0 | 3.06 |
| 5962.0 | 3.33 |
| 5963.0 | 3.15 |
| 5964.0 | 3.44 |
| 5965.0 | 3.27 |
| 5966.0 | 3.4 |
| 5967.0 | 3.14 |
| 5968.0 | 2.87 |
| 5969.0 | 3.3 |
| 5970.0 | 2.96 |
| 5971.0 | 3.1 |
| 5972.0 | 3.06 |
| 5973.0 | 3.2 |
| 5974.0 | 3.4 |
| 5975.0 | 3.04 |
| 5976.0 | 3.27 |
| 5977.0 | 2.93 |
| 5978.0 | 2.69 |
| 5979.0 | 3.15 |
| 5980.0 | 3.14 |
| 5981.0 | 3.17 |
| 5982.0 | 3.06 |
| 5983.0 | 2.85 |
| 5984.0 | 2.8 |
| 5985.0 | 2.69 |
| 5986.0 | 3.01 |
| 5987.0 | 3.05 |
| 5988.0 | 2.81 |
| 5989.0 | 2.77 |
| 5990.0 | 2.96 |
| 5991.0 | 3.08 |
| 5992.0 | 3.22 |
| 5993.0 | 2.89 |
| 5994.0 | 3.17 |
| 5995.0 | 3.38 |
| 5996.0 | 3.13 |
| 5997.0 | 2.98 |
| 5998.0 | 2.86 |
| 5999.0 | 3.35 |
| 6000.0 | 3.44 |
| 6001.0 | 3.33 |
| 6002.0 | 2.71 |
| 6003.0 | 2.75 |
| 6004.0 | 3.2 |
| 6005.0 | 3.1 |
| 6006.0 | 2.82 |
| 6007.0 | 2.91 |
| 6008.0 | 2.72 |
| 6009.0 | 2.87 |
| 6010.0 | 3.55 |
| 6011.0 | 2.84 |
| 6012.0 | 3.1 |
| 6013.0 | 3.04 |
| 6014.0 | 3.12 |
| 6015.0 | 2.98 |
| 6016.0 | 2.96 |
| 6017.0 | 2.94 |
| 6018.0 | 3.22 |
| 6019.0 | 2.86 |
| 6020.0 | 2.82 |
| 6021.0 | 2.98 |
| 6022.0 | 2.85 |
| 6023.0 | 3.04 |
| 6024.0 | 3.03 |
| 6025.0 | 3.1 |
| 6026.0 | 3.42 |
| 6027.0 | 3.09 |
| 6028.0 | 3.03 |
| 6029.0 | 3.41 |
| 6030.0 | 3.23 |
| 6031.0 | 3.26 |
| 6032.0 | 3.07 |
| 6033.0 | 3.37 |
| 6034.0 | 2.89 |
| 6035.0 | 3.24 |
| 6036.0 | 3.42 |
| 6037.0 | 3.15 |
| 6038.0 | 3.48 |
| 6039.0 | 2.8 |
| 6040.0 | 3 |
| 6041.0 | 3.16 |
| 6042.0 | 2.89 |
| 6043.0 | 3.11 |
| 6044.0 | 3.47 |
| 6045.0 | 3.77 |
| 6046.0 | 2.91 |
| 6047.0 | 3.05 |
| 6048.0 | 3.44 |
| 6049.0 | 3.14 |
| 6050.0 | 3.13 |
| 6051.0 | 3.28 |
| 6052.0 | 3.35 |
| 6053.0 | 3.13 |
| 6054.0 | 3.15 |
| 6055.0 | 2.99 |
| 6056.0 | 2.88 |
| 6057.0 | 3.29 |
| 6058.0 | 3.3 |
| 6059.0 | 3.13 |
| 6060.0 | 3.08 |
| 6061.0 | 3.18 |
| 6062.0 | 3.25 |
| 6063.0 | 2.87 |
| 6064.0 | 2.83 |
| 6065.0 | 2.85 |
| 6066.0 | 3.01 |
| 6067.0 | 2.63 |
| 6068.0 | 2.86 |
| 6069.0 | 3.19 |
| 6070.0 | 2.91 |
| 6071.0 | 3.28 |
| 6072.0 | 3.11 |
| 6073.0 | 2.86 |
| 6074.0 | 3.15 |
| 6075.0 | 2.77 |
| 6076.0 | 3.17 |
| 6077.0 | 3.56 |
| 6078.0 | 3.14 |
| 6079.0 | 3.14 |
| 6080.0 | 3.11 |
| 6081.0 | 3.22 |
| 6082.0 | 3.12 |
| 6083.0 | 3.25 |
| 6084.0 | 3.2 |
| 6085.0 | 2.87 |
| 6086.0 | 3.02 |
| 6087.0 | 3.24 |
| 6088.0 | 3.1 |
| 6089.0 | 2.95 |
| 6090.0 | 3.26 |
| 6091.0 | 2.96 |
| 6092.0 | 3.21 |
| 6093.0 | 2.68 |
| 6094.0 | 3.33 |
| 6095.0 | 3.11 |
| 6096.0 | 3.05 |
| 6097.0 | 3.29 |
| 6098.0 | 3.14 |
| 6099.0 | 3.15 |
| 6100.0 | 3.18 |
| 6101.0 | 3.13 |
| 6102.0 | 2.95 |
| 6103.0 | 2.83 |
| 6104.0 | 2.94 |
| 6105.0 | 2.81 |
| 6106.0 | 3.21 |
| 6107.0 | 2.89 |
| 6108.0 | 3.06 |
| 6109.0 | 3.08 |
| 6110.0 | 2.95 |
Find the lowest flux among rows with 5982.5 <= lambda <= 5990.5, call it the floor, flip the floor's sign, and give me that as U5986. -2.69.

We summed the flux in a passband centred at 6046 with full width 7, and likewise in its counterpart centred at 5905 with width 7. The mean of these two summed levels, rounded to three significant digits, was 22.5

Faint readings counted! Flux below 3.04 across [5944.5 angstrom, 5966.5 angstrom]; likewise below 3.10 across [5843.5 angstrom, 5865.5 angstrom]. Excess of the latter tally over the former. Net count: -2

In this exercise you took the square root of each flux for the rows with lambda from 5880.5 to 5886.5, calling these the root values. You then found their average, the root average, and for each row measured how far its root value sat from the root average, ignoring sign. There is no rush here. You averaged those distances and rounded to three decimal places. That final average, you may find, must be 0.042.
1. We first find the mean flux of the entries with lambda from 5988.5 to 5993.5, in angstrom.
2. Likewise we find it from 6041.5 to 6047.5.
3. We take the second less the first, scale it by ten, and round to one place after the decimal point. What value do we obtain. 2.2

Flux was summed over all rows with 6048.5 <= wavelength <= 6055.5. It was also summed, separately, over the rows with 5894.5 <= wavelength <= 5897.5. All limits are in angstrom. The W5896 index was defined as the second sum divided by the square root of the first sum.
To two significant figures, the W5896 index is 1.7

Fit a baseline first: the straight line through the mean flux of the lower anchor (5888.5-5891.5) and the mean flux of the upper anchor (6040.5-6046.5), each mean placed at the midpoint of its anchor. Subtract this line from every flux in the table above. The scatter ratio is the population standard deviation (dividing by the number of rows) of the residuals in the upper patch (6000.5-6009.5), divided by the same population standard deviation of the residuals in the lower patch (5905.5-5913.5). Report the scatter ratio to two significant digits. 2.2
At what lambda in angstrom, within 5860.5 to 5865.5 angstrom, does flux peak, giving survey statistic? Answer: 5862.0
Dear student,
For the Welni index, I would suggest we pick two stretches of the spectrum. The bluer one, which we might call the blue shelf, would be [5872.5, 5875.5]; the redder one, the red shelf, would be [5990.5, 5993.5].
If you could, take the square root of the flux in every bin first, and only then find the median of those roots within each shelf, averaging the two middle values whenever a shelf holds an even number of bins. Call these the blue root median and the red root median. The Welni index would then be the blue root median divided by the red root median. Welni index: 1.00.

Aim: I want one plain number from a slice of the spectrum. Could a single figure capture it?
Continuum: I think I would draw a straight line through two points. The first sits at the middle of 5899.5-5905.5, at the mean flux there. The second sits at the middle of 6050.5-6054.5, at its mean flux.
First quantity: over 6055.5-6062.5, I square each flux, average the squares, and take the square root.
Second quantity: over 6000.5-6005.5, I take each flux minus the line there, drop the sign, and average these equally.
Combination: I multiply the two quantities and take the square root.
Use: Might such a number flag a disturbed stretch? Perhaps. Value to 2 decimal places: 0.89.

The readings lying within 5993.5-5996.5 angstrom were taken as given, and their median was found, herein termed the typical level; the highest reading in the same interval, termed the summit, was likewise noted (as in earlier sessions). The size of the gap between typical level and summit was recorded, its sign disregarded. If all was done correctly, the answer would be 0.210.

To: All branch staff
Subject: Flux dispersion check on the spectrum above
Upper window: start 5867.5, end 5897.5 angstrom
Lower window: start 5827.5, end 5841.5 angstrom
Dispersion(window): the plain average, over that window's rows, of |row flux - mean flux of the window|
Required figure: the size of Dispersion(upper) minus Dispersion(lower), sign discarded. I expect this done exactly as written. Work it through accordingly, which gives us 0.004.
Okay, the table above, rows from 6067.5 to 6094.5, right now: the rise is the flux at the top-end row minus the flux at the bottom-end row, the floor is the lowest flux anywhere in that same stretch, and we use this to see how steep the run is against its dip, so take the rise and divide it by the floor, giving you 0.18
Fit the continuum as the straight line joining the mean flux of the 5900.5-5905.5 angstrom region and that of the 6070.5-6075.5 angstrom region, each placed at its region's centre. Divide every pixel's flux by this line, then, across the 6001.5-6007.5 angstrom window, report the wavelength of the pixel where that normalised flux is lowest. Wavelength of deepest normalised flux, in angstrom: 6002.0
